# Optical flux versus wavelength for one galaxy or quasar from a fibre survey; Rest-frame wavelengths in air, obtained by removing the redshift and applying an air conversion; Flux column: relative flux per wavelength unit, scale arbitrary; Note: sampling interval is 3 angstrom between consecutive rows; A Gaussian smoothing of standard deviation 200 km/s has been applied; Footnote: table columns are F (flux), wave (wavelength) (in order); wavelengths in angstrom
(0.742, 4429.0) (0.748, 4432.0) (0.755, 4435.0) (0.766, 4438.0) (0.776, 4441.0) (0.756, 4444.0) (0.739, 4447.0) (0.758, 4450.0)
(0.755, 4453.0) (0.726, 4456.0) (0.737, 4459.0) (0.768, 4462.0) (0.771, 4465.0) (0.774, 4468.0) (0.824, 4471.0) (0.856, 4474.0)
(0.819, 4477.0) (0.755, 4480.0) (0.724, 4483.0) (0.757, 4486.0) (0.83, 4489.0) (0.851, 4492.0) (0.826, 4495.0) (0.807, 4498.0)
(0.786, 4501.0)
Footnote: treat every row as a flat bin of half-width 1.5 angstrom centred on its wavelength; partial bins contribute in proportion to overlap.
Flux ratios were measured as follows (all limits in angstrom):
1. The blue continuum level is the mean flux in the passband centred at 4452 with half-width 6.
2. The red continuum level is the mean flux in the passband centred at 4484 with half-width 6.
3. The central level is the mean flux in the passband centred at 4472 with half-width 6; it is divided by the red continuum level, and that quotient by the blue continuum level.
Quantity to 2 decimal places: 1.43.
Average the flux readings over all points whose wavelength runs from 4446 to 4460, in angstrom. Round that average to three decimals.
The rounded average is 0.743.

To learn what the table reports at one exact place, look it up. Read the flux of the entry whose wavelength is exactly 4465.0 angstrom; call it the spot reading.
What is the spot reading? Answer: 0.771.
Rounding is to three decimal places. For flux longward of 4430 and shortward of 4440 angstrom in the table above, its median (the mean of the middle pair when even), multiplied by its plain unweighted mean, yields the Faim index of 0.571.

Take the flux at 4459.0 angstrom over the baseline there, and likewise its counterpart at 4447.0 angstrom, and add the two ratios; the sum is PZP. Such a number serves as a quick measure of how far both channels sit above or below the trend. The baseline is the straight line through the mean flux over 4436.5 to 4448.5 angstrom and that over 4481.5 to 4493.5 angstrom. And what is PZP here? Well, 1.93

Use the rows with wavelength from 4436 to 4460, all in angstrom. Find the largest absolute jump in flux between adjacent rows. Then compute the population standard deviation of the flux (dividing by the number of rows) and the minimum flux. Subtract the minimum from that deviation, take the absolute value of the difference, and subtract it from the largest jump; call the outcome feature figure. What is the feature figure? -0.68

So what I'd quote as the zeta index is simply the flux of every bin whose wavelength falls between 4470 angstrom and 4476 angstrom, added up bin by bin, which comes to 1.68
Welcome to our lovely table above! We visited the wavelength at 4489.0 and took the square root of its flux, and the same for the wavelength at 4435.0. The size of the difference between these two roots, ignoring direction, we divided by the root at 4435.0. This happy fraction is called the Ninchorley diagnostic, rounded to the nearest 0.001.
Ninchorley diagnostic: 0.048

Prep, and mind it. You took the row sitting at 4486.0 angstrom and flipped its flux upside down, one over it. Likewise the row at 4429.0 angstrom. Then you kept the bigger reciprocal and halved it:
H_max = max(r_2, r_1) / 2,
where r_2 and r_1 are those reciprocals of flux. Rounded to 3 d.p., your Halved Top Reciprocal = 0.674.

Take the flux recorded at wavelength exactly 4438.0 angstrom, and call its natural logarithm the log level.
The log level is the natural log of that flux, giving -0.27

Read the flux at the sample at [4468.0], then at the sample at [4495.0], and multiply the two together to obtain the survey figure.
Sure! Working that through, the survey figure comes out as 0.64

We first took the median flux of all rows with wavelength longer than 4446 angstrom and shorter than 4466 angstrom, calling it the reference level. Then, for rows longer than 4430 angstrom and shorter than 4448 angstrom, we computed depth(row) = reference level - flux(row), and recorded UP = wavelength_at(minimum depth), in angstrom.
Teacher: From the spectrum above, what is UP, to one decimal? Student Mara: 4441.0 angstrom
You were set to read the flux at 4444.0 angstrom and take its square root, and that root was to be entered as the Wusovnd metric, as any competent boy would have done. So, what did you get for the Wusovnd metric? 0.869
